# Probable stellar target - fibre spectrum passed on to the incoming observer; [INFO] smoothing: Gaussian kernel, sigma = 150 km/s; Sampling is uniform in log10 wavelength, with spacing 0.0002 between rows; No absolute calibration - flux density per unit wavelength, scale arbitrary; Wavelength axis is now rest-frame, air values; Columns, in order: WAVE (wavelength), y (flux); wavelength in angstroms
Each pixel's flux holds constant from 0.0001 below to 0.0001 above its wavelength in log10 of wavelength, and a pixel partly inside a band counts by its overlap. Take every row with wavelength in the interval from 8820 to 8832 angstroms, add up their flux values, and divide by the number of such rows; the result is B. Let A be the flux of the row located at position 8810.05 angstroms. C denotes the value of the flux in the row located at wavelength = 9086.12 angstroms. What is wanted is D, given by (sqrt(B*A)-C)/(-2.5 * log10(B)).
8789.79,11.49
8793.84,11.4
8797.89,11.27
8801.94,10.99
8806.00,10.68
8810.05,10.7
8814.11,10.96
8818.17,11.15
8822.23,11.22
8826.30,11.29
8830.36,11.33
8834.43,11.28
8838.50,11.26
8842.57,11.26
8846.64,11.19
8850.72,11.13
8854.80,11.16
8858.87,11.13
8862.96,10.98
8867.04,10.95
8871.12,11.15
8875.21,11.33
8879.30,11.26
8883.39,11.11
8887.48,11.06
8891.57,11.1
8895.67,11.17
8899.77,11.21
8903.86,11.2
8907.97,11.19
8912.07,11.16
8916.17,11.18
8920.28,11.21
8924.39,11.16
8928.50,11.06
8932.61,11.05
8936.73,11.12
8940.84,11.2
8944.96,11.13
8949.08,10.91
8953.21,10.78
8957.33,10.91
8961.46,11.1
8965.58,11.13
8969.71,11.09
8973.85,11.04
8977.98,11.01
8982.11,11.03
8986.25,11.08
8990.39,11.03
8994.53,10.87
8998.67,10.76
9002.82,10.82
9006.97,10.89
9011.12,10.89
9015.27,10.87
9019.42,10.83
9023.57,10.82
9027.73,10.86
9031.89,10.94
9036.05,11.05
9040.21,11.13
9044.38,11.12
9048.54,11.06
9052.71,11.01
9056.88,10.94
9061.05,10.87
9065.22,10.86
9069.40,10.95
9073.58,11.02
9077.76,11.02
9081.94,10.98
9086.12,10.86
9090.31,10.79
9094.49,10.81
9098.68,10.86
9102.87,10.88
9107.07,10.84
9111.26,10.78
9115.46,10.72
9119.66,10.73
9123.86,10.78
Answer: -0.05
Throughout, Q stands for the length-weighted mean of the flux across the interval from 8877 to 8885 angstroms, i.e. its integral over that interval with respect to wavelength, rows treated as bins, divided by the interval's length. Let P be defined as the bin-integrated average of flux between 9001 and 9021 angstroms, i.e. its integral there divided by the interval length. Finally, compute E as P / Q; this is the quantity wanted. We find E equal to 0.97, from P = 10.9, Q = 11.2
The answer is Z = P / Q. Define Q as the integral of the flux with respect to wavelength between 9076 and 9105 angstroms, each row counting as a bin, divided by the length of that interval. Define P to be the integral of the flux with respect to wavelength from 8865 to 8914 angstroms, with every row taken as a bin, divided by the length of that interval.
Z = 1.03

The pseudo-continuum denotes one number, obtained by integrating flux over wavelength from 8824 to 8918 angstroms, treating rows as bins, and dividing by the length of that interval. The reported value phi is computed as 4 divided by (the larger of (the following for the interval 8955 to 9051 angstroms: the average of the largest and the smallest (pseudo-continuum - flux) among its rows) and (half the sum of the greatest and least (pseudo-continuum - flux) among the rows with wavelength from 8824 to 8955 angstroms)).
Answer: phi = 17.2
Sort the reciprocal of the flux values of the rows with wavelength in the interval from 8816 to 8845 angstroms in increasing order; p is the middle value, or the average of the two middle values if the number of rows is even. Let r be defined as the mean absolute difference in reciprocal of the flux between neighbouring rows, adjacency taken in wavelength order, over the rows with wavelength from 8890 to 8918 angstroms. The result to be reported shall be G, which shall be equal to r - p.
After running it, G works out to -0.0886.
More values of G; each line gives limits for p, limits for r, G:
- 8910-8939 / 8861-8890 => -0.0887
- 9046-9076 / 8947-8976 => -0.0905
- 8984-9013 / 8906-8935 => -0.0915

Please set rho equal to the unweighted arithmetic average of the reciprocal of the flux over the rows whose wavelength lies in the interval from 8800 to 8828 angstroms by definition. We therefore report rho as 0.0910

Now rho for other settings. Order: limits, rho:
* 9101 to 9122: 0.0927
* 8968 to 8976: 0.0904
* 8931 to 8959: 0.0908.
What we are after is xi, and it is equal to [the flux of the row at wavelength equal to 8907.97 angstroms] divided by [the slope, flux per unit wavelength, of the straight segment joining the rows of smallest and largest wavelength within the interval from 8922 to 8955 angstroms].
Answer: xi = -849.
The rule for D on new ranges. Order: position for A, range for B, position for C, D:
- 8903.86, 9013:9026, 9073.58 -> 0.00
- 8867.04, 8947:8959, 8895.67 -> 0.10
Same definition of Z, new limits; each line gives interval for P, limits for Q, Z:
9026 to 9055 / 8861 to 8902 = 0.99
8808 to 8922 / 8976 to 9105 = 1.02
